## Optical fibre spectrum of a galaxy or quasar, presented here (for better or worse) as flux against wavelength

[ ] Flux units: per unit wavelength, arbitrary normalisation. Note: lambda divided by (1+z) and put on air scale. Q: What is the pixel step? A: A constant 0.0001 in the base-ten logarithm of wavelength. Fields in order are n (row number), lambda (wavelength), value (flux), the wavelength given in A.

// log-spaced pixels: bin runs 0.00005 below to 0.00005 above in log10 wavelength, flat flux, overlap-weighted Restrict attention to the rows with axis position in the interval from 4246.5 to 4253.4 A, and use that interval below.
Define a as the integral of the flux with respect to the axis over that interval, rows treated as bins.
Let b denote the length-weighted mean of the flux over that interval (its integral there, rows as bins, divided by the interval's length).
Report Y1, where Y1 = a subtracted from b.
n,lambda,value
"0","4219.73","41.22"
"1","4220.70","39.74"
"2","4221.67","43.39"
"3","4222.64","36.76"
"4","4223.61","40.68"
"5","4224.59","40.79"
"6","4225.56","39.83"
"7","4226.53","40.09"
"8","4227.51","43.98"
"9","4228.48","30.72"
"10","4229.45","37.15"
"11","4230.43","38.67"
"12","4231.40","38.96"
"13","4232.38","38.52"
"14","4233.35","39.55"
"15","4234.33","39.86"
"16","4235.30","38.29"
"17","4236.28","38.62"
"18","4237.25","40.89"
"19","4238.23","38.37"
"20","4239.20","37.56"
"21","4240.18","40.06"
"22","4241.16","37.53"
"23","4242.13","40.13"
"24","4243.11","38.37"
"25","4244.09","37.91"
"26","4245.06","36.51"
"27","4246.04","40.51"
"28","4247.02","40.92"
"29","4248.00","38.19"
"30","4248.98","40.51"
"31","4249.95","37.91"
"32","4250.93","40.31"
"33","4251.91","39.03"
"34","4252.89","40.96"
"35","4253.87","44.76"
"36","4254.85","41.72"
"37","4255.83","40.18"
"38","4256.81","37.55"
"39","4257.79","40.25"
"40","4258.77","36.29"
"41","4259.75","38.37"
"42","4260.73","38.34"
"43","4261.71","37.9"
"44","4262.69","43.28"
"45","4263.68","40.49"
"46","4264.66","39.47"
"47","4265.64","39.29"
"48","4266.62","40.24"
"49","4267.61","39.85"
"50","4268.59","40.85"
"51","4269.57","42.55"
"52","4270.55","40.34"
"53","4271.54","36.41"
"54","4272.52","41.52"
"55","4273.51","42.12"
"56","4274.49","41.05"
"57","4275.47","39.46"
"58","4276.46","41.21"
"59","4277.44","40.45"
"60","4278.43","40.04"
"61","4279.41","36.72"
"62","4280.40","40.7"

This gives -234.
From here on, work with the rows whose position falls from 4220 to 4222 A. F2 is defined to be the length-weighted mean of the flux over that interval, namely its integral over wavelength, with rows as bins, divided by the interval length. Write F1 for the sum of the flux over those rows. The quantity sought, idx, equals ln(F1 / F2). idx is 0.6956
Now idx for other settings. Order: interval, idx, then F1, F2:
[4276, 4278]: 0.6940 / 81.7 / 40.8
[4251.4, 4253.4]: 0.6932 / 80.0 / 40.0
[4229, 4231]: 0.6925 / 75.8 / 37.9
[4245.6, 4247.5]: 0.6942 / 81.4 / 40.7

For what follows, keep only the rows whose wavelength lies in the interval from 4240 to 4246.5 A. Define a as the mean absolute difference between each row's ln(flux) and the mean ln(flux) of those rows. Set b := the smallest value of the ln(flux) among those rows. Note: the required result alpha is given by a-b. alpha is -3.56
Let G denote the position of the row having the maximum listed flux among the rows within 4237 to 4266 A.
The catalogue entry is 4253.87 A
